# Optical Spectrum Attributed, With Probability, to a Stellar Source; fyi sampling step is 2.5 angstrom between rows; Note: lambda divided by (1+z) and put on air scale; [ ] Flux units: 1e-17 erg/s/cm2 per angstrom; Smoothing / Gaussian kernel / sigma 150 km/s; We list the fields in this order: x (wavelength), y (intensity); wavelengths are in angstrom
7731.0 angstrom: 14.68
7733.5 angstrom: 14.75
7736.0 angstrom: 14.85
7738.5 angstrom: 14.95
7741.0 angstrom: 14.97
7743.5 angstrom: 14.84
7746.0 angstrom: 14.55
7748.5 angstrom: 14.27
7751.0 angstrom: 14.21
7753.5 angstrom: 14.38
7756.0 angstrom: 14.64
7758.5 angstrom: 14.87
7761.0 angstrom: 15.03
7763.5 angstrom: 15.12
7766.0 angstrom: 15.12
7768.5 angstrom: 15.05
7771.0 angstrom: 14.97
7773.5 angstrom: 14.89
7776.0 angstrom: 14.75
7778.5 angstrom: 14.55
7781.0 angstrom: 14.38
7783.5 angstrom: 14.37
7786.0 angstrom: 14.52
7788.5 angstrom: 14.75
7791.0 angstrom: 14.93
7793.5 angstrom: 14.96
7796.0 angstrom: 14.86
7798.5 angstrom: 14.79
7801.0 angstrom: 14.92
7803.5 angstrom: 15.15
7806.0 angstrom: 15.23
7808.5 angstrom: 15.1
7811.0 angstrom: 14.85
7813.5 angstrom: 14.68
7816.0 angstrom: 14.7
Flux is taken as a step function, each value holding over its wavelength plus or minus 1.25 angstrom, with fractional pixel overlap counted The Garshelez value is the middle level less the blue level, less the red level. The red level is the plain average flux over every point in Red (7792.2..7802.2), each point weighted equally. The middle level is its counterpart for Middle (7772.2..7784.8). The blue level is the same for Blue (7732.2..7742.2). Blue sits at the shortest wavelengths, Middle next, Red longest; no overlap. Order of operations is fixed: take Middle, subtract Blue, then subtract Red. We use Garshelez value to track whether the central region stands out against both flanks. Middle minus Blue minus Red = -15.2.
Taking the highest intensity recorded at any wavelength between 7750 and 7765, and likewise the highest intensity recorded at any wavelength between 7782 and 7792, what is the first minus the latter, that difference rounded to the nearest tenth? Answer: 0.2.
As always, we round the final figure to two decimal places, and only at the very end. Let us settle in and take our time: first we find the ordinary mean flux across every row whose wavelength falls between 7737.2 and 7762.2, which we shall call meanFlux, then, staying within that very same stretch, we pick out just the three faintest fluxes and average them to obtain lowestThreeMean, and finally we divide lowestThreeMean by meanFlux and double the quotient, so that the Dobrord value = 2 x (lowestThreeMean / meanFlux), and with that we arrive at 1.95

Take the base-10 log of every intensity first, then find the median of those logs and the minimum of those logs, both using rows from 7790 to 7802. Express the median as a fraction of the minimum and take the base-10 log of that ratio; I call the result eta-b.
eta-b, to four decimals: 0.0014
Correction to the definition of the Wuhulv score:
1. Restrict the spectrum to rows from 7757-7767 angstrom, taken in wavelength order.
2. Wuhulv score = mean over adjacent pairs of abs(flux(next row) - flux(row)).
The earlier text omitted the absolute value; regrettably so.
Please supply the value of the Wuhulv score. 0.083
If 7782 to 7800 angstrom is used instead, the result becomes 0.127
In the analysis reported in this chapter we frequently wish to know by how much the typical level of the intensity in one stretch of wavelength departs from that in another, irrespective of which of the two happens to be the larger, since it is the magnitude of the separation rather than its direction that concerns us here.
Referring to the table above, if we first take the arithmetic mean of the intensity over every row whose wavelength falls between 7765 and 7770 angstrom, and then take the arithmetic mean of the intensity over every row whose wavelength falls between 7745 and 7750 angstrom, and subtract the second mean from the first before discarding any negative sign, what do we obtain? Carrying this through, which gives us 0.68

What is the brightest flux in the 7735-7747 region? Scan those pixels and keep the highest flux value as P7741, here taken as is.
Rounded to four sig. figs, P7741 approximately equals 14.97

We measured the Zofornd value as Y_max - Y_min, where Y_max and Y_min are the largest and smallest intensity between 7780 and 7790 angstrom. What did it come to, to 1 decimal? 0.4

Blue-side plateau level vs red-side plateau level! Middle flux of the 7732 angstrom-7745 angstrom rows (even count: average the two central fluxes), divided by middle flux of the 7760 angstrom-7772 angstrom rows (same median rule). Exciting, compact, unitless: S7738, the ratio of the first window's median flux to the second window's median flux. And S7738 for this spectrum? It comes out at 0.99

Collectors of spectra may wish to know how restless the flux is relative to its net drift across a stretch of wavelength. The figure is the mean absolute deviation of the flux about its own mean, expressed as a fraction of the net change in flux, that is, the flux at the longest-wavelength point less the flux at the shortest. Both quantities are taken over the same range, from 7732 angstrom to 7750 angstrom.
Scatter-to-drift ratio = -0.39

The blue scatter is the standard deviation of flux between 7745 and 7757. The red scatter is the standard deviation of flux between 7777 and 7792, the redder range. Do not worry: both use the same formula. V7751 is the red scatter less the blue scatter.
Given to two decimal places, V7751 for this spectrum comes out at 0.04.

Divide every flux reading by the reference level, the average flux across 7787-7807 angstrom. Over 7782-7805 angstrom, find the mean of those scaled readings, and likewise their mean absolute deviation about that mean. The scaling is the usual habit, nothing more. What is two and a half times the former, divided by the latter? 210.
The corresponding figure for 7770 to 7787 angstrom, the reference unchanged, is 180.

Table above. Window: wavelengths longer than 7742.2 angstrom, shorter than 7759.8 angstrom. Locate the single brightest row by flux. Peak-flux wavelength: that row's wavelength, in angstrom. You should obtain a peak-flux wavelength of 7758.5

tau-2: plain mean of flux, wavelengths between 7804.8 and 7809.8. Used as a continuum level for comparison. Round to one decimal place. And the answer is 15.2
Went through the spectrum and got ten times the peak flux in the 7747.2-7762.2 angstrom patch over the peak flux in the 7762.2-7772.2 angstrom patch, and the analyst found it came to 9.9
